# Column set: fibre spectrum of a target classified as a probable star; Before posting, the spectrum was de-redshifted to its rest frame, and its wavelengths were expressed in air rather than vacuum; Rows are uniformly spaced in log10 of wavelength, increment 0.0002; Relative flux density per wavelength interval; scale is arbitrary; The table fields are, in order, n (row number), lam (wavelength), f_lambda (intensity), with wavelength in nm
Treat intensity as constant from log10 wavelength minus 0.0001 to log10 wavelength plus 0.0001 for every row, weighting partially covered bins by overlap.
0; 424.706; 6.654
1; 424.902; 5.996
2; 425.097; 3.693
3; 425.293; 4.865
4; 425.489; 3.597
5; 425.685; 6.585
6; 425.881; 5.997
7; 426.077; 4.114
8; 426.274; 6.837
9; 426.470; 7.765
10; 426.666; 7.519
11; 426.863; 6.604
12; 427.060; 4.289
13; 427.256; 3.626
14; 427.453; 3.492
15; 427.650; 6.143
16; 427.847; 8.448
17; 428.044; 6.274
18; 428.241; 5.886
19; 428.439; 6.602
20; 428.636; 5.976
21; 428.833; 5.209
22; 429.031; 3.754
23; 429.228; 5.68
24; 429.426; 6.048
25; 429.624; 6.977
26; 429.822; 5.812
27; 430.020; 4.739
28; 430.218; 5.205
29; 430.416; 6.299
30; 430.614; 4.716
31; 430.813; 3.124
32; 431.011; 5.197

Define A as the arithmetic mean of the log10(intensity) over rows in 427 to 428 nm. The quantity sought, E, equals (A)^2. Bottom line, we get 0.476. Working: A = 0.69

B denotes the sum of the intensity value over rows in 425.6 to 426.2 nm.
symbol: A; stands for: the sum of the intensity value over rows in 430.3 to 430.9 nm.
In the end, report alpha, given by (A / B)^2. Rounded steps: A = 14.1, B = 17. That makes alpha 0.7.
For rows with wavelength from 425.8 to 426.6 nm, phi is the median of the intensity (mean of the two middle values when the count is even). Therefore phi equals 6.4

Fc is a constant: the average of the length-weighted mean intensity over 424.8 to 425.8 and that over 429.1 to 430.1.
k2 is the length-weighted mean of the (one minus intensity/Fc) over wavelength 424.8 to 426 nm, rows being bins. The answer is 0.052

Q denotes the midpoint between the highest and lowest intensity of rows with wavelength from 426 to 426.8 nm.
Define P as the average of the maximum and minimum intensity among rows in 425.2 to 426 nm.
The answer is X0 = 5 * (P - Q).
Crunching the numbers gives -4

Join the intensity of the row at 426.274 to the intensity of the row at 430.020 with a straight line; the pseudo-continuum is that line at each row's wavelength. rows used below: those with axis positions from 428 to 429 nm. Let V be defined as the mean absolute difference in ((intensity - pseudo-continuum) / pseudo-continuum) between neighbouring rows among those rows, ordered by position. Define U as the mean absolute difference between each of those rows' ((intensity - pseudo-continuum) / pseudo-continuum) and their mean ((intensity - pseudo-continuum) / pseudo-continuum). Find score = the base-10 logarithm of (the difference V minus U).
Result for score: -1.3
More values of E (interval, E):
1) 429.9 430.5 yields 0.534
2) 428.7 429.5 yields 0.500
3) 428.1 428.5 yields 0.632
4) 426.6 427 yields 0.719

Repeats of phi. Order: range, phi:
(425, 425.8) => 4.3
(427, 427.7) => 4.0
